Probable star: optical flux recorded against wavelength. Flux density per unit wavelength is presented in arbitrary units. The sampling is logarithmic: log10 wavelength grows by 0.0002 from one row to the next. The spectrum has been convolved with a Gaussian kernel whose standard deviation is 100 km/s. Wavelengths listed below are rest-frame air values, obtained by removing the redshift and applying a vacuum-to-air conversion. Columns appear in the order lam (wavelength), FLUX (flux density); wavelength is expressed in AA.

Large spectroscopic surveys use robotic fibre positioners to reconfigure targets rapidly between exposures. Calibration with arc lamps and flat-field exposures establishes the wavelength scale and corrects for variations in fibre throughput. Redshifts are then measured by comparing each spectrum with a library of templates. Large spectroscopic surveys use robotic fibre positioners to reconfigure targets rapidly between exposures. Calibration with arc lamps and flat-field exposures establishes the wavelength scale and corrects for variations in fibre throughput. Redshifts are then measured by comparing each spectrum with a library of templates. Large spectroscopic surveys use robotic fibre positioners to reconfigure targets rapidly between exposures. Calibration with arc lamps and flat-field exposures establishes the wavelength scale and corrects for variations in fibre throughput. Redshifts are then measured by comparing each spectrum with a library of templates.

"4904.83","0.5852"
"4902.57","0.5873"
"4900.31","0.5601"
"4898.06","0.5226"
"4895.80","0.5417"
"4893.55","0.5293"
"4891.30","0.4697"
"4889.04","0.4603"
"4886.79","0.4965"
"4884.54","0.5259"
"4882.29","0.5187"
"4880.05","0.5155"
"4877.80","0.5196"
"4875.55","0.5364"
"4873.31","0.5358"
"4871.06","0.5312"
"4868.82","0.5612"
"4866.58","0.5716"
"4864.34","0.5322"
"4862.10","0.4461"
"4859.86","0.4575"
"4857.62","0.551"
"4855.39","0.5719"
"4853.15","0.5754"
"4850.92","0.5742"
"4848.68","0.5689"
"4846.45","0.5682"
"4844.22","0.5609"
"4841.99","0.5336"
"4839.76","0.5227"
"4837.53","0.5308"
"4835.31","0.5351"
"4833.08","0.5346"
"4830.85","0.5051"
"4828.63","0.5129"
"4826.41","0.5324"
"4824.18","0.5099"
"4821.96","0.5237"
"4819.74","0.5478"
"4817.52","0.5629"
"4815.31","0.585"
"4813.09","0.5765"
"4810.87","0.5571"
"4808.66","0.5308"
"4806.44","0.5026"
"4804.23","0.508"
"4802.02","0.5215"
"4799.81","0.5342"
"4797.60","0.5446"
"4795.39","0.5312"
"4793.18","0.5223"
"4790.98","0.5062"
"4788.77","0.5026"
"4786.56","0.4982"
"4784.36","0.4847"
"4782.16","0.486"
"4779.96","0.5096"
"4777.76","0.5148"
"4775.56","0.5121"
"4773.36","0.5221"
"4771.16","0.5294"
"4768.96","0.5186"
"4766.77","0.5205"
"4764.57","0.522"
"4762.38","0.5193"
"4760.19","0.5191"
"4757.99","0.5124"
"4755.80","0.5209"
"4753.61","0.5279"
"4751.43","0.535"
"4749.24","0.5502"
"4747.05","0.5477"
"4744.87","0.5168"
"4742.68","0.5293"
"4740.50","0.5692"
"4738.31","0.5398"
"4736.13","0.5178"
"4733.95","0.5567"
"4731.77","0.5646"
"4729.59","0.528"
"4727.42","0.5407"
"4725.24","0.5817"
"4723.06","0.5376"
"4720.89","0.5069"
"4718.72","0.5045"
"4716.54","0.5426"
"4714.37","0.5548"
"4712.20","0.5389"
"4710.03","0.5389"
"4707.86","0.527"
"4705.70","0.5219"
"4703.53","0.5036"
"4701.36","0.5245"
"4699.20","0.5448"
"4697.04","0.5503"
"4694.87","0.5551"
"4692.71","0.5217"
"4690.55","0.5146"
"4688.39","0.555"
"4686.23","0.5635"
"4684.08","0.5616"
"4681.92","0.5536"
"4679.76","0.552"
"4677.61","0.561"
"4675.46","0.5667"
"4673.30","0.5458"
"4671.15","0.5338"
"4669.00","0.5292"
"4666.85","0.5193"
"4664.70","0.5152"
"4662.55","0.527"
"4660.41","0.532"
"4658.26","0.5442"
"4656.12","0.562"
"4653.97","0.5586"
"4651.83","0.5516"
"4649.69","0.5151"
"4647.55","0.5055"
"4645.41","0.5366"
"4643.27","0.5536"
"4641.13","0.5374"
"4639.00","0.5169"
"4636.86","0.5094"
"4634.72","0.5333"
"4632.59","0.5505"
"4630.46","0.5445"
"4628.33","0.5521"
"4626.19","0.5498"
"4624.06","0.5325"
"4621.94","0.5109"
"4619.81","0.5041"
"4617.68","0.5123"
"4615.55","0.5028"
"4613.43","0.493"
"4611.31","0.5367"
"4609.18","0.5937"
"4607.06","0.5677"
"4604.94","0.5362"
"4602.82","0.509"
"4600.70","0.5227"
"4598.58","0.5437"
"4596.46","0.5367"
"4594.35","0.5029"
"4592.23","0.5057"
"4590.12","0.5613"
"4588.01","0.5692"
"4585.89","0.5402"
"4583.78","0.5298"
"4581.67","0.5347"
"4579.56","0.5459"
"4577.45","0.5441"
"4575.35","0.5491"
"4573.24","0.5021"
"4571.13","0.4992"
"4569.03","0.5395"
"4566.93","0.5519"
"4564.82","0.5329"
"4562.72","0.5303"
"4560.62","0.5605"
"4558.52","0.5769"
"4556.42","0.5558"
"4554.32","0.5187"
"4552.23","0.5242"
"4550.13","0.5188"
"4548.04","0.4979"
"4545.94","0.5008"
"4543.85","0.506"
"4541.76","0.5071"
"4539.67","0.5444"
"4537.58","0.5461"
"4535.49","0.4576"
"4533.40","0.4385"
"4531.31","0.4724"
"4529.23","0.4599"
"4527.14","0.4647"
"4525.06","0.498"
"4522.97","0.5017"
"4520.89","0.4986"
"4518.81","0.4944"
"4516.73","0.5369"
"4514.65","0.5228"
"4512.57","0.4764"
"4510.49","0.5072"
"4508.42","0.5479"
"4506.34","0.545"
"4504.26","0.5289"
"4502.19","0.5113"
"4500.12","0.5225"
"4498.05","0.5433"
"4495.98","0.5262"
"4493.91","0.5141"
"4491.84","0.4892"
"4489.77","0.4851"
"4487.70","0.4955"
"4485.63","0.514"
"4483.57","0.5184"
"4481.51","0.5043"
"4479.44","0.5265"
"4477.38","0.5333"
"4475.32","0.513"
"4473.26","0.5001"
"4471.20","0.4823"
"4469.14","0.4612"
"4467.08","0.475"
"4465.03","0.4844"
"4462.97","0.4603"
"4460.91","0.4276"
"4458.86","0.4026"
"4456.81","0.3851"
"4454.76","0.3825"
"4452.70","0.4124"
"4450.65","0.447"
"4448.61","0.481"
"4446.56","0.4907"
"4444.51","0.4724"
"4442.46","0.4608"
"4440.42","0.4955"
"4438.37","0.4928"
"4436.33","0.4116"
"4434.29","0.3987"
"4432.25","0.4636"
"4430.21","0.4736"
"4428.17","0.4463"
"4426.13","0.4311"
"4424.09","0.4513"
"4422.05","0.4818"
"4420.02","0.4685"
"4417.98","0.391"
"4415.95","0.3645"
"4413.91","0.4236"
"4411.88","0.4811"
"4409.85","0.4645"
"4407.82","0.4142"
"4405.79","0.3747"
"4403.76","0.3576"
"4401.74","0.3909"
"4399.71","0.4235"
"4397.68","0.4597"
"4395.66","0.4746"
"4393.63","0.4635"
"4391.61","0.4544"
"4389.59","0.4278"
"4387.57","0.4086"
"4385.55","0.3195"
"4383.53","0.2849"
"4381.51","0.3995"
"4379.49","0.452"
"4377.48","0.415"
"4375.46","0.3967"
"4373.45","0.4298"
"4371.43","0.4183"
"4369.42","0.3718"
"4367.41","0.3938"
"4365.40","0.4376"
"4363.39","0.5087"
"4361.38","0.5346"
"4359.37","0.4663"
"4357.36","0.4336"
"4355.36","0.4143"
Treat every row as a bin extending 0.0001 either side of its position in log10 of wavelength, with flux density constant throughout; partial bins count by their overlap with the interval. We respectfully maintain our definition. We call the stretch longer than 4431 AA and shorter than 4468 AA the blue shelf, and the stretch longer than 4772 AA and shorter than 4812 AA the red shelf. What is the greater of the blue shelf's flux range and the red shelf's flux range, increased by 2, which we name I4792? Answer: 2.11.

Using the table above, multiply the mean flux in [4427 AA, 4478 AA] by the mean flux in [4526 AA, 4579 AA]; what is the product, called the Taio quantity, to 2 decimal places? 0.24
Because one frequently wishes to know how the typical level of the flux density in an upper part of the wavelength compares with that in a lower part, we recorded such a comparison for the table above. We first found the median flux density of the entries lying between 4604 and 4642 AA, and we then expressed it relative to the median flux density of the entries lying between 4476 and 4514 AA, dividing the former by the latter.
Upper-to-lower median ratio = 1.04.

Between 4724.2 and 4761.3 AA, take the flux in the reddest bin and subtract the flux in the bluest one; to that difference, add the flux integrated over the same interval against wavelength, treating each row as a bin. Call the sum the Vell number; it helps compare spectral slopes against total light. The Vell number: 20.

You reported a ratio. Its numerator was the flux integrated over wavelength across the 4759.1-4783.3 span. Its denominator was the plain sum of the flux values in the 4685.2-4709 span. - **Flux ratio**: 2.12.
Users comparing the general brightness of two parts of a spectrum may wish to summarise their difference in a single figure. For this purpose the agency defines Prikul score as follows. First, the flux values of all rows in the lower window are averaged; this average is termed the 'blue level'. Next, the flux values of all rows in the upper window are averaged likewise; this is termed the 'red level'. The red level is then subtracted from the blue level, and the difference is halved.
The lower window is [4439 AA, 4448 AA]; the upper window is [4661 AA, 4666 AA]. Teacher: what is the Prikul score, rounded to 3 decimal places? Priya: -0.021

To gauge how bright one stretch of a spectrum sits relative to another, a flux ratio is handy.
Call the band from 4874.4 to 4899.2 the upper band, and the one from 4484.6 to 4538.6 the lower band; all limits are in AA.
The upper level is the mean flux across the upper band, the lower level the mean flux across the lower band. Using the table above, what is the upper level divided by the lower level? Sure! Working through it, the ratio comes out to 1.02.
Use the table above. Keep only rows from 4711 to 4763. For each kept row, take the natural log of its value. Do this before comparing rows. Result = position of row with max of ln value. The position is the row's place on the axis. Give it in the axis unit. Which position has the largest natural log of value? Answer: 4725.24 AA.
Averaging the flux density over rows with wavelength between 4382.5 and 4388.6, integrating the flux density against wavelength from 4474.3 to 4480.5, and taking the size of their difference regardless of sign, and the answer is 2.91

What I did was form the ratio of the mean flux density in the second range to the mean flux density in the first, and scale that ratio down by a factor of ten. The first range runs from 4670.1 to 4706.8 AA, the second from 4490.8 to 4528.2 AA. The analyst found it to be 0.094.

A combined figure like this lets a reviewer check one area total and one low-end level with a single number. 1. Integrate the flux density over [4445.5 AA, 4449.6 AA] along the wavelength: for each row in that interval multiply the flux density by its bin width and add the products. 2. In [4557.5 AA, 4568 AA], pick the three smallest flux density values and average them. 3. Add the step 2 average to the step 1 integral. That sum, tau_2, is 2.5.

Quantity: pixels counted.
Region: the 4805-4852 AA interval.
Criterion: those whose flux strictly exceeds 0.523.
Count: 16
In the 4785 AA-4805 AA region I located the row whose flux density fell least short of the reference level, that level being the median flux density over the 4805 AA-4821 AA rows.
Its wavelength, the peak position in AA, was 4797.60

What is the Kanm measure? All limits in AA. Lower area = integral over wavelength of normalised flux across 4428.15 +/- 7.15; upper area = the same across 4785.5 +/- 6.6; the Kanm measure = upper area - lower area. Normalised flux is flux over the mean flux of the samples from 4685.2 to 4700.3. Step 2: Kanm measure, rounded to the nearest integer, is 0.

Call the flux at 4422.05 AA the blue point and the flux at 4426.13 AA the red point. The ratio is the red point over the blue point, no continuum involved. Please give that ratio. 0.89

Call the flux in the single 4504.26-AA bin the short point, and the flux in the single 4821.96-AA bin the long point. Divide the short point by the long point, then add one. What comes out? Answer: 2.01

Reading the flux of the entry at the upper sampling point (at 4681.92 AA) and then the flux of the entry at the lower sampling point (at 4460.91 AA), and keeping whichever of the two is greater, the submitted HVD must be 0.554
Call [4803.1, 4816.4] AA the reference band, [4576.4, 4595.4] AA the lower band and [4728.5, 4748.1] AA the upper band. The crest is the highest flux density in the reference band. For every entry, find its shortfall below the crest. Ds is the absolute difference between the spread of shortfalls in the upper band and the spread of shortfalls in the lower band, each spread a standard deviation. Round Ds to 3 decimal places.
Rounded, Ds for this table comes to 0.003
